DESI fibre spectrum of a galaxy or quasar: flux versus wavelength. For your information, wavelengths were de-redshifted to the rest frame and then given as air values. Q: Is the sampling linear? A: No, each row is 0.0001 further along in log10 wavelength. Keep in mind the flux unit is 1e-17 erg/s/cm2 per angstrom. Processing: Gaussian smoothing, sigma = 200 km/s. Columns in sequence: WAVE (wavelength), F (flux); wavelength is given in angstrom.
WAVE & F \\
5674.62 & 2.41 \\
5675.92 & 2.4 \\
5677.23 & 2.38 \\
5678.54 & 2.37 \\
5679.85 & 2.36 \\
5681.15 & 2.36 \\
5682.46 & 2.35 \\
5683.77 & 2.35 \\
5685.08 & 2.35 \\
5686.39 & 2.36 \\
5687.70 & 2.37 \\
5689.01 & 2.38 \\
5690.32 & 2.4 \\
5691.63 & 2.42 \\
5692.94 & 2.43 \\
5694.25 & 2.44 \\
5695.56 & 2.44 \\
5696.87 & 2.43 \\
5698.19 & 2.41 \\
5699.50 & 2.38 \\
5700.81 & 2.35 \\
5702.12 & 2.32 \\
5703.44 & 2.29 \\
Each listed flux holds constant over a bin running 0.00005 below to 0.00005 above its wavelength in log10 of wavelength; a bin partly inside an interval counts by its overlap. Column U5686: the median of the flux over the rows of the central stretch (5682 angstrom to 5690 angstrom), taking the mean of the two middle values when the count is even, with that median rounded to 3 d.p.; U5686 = 2.355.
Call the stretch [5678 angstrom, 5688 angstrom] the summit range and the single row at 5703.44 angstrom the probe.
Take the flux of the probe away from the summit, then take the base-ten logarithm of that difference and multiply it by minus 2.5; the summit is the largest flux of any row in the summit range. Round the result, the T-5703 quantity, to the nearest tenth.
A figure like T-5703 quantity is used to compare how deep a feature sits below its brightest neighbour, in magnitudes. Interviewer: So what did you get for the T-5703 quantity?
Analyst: 2.7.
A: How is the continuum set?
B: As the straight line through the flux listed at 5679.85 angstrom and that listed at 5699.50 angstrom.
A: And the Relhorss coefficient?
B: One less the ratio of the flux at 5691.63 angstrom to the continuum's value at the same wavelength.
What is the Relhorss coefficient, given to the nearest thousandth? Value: -0.020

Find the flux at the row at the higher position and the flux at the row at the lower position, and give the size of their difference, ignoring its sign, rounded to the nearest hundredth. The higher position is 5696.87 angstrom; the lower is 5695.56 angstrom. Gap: 0.01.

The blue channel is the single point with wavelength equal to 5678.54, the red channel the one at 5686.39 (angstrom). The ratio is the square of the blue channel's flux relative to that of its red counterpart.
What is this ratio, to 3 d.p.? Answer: 1.008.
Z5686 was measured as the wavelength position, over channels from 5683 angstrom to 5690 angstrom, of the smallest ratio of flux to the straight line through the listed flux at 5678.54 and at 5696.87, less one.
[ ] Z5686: 5685.08 angstrom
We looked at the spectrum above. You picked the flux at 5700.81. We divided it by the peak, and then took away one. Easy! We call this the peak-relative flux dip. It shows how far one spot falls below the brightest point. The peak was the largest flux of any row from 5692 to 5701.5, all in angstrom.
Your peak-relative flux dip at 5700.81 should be -0.037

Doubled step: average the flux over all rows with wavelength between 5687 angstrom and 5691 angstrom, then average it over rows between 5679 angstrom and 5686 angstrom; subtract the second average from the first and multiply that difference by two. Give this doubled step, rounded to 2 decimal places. 0.06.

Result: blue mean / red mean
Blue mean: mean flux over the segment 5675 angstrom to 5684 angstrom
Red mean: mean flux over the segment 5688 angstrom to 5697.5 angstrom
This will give 0.98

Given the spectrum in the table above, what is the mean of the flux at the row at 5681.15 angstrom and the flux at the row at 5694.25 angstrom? 2.40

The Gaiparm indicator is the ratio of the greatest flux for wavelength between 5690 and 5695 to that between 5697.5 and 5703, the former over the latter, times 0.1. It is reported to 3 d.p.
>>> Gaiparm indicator 0.101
